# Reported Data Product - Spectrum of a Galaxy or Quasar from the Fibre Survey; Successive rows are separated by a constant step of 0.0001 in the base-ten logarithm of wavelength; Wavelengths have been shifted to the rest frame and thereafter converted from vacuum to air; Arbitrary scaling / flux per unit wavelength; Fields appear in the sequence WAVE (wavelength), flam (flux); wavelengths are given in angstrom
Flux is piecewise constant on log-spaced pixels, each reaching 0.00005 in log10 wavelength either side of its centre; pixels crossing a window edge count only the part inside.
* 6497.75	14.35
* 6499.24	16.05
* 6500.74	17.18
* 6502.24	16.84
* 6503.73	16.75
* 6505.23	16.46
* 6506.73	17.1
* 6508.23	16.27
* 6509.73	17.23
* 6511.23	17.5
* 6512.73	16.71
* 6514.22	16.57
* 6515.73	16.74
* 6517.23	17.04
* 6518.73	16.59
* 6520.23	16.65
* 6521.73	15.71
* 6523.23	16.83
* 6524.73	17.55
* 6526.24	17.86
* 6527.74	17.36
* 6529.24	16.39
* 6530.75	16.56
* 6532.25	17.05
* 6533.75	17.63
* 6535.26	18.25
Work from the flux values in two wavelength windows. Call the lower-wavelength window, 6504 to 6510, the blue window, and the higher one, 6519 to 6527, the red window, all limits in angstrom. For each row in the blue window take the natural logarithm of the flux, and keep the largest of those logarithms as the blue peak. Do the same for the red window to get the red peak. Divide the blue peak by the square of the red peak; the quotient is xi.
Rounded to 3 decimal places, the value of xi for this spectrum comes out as 0.343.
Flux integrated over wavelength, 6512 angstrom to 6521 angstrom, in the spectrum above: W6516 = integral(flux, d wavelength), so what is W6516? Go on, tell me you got 150.5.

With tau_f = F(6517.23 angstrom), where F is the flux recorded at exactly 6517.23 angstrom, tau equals 17.04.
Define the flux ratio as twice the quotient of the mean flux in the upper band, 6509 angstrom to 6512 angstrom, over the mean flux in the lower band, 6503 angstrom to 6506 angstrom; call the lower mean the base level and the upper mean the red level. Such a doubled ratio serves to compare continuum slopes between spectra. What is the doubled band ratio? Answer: 2.09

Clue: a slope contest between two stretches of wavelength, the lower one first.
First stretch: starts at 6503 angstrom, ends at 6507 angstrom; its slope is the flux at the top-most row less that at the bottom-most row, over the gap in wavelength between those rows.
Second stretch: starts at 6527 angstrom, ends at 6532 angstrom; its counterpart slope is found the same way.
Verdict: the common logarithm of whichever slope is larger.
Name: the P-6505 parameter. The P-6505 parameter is -0.93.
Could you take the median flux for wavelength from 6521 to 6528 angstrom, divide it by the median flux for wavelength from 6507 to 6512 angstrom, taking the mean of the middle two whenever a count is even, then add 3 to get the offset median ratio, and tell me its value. 4.01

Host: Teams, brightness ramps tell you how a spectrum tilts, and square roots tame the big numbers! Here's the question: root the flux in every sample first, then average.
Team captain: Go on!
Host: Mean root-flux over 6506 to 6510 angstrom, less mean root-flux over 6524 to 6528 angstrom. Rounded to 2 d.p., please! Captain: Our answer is -0.09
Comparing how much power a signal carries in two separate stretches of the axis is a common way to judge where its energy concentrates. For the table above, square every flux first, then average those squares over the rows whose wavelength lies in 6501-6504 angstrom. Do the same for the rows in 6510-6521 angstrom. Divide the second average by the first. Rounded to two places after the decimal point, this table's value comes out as 1.00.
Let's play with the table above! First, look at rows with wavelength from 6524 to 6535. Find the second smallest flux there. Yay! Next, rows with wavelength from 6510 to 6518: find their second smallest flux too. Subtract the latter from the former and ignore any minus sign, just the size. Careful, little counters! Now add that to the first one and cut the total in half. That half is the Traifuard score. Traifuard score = 8.355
